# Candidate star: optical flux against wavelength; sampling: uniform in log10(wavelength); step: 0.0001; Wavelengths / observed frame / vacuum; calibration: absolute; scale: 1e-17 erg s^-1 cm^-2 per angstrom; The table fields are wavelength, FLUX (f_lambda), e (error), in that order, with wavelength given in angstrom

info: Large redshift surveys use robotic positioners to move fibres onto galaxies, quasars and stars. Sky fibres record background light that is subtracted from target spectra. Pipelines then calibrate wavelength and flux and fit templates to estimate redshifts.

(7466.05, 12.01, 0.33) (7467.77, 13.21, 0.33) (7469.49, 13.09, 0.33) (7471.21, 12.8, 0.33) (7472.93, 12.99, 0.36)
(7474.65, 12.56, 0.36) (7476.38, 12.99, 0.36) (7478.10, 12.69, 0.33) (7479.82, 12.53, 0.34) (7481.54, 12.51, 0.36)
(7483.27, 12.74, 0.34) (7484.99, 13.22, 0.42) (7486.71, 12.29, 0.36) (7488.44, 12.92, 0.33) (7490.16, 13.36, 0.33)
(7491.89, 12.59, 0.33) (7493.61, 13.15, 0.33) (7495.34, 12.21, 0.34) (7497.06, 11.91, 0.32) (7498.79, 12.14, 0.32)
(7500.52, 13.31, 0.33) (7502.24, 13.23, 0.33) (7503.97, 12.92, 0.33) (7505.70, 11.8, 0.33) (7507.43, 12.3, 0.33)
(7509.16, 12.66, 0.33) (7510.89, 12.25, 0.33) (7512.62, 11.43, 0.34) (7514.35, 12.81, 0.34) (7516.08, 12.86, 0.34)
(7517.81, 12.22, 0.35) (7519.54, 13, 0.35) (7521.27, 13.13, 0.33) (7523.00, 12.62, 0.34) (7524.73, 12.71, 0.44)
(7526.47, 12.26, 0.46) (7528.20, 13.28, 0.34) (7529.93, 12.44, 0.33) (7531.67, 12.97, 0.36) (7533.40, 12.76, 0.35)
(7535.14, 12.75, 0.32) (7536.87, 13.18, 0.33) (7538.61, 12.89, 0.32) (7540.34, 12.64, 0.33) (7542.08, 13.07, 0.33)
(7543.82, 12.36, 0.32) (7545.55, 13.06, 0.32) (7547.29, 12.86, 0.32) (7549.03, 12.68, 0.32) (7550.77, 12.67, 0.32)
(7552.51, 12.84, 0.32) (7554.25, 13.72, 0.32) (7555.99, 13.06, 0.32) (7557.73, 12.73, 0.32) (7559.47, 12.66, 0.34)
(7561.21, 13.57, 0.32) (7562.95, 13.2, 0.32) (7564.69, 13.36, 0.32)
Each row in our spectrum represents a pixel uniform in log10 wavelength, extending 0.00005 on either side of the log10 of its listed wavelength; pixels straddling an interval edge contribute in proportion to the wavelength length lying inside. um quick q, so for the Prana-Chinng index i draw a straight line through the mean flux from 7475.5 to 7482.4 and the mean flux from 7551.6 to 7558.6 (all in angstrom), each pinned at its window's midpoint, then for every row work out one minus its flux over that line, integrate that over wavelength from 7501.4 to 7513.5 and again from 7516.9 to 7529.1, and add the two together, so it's 0.6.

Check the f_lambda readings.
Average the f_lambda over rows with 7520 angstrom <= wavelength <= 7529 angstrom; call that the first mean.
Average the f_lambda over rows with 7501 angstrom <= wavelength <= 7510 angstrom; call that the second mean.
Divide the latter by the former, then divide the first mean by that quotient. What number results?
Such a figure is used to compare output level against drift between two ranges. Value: 13.0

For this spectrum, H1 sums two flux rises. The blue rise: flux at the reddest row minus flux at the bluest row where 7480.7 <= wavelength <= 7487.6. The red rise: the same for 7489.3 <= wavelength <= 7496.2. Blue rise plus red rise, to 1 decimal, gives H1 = -1.4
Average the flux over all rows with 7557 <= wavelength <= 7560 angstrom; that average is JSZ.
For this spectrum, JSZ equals 12.7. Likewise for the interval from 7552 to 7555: 13.3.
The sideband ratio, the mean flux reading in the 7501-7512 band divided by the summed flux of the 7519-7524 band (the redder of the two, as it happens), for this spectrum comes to 0.32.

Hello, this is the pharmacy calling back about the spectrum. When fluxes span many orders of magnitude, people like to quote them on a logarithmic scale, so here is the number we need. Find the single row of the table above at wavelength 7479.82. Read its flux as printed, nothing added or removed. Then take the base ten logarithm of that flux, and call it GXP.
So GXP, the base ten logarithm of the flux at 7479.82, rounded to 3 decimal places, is 1.098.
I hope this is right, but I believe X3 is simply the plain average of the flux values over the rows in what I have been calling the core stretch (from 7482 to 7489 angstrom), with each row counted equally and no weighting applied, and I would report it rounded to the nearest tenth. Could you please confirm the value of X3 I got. 12.8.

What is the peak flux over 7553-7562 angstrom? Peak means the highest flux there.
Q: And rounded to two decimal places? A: 13.72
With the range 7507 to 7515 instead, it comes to 12.81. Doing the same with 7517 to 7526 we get 13.13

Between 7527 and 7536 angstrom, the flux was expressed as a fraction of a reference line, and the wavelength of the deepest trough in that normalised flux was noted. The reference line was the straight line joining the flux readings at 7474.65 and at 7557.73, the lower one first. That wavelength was 7529.93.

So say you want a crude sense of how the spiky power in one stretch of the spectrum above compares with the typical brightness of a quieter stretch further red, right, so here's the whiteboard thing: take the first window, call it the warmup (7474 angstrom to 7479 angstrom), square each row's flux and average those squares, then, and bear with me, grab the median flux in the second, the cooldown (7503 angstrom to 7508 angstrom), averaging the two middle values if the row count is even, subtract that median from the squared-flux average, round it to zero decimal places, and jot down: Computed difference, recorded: 150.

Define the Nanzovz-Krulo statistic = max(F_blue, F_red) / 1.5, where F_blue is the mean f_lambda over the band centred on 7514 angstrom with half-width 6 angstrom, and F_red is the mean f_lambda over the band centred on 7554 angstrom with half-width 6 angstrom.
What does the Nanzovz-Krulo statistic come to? 8.61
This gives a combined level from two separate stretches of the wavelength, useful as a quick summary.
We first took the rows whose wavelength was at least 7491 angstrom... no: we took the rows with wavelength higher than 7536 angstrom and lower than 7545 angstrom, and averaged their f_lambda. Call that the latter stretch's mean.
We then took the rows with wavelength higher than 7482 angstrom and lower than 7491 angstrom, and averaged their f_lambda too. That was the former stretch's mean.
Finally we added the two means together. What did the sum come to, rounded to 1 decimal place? 25.7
